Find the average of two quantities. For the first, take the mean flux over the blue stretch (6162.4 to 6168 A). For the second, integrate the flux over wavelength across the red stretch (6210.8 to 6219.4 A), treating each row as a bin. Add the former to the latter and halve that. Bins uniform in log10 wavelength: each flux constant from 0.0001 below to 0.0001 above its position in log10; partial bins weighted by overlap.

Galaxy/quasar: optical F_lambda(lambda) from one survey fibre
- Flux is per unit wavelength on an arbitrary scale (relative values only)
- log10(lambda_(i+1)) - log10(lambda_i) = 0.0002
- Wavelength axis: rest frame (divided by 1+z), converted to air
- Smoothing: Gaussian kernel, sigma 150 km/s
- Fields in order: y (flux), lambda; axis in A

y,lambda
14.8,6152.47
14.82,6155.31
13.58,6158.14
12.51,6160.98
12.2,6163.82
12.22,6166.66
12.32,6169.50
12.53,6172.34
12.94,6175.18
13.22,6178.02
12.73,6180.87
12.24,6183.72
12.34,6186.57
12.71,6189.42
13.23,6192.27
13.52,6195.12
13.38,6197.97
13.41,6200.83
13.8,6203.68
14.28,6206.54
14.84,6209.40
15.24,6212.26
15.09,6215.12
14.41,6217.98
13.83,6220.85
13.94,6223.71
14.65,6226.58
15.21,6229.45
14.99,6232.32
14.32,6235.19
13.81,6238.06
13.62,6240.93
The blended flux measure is 70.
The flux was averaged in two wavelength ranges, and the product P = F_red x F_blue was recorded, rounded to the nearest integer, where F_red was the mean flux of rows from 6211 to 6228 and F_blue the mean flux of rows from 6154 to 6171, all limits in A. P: 188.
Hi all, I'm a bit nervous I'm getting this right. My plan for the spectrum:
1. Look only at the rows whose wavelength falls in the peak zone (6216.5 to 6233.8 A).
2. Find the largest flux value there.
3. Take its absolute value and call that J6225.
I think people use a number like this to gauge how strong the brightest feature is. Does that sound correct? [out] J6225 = 15.2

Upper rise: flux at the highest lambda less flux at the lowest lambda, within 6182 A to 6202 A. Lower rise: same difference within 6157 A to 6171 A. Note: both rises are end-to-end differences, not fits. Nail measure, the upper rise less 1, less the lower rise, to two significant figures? 1.4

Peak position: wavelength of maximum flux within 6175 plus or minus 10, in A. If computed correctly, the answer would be 6178.02 A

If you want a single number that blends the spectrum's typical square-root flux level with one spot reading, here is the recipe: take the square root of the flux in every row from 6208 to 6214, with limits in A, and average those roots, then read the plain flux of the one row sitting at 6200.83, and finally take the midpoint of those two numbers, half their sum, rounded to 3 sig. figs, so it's 8.64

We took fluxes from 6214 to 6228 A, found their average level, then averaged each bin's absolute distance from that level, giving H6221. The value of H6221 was 0.40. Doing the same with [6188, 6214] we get 0.64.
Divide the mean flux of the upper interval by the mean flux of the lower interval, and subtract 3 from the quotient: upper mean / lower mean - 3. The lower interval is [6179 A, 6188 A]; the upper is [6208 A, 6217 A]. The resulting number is -1.79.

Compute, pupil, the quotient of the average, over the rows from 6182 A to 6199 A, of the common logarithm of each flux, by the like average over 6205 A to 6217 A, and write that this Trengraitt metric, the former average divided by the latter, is 0.95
